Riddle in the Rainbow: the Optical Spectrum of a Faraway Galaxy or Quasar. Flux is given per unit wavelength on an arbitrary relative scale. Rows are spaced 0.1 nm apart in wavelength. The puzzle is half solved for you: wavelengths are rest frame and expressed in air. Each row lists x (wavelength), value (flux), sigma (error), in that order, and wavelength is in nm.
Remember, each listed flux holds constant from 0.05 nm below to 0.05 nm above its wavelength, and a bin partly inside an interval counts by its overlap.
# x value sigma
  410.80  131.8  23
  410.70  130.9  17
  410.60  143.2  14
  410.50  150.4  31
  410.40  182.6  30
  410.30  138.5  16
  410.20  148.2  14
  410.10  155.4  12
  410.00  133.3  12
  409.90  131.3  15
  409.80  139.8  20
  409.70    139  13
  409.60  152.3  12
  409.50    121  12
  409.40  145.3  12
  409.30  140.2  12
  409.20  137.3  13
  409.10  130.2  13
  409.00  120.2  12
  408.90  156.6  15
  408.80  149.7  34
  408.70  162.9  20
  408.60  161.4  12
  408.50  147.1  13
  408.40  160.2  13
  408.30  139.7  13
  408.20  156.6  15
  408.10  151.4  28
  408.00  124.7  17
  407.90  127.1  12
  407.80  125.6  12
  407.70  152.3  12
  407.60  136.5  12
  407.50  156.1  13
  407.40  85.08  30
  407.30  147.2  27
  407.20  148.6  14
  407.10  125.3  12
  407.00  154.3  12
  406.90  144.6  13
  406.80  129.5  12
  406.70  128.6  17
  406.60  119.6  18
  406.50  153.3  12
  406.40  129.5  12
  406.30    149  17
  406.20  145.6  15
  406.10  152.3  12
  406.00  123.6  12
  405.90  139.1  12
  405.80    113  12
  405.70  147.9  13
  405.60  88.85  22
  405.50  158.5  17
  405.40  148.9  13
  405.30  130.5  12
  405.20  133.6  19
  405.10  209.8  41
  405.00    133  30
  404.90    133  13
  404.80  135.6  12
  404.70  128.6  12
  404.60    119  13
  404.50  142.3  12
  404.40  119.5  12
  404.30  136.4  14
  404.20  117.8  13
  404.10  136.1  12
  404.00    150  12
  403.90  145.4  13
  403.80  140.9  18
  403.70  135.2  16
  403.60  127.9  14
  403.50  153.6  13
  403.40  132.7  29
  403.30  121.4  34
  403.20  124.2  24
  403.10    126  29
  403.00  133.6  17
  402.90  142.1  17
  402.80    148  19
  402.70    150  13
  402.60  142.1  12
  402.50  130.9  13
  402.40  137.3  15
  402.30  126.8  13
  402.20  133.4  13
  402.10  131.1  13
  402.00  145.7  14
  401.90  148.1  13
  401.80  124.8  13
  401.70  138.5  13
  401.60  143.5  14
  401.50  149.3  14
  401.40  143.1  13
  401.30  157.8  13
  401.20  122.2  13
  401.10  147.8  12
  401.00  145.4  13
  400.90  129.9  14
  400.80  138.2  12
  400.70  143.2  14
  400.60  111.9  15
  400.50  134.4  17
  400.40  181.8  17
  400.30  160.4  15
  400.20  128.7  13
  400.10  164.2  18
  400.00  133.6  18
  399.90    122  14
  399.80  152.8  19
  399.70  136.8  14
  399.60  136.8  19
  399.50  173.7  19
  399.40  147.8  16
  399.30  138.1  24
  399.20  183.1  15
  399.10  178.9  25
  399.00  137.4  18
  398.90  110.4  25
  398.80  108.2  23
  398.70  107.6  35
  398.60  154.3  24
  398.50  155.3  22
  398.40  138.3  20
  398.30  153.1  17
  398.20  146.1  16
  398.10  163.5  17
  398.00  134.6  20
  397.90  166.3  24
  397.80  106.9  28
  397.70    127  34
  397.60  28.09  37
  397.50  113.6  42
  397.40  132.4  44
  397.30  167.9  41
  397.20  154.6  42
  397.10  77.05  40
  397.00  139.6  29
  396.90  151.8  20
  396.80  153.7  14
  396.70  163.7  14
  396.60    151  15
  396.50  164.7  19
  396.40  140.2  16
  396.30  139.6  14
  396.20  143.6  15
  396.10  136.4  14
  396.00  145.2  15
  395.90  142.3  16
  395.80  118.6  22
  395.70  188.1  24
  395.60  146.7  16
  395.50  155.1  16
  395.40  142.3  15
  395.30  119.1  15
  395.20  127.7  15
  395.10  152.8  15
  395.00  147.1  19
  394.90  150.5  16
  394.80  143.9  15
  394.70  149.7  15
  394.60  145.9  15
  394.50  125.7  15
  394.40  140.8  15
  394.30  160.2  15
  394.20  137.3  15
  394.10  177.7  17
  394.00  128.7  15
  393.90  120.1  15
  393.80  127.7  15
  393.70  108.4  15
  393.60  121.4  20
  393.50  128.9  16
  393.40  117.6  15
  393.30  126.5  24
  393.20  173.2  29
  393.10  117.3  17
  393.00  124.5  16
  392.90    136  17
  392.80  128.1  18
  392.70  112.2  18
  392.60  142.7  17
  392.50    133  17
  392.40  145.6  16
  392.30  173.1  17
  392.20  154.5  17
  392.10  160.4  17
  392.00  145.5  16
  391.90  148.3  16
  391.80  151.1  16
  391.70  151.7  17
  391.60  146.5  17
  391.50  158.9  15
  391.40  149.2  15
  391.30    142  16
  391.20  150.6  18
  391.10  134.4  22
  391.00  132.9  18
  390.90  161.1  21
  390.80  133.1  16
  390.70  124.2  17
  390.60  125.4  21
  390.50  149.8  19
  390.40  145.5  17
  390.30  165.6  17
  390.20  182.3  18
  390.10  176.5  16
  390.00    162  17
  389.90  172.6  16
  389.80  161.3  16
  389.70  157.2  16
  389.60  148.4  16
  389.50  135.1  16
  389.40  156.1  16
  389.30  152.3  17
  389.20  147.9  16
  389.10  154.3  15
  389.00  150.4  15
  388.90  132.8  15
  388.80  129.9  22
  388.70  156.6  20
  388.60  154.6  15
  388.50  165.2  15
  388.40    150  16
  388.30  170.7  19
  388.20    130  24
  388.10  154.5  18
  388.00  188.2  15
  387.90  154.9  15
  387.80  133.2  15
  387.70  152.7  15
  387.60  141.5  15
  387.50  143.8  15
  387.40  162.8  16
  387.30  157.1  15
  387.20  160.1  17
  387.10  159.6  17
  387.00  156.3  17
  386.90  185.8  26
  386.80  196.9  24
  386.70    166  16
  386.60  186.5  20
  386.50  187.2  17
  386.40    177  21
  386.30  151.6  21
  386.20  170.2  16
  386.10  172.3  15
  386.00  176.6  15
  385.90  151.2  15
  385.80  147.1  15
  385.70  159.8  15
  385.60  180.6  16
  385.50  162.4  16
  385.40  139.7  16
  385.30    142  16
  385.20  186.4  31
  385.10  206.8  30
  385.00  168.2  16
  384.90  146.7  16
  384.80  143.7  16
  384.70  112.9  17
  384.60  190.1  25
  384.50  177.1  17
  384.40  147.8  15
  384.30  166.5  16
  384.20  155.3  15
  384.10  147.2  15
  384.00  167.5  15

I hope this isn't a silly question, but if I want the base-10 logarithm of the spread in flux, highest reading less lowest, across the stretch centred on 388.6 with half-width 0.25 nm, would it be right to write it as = 1.55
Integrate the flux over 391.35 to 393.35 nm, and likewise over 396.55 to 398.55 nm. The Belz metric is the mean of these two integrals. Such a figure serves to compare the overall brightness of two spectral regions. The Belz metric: 280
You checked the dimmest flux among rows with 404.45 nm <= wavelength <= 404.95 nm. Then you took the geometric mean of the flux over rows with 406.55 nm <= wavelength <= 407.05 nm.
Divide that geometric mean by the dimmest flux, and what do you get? 1.13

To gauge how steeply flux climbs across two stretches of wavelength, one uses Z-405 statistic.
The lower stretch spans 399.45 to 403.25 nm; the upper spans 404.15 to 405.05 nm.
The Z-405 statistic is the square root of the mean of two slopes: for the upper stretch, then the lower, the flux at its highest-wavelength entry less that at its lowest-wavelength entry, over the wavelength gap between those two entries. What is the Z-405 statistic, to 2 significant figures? 1.7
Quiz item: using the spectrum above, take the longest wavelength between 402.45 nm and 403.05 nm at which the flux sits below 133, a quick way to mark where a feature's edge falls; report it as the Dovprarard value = 402.50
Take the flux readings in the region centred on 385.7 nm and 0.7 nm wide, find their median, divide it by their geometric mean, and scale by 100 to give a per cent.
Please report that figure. 100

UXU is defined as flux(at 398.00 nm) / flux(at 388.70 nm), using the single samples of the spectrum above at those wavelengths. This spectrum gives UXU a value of 0.86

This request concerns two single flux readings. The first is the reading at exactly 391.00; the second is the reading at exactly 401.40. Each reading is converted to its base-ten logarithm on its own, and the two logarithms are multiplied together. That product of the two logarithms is 4.58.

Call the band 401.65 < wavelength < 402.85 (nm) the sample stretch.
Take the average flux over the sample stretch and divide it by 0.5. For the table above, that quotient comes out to 276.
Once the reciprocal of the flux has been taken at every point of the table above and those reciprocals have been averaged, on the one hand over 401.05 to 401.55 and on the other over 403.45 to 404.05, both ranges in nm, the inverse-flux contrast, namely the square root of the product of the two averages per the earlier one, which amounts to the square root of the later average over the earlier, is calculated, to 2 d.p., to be 1.00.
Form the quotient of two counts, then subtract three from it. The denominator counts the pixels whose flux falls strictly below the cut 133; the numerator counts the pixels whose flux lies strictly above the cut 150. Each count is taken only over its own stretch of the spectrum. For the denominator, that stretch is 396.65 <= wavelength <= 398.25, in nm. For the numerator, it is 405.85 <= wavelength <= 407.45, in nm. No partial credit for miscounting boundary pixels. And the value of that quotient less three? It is -2.50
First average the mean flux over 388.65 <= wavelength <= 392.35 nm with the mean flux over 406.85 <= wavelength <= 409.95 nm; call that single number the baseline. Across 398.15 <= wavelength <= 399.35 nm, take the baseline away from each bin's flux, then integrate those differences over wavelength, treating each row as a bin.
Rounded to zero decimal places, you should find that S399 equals -4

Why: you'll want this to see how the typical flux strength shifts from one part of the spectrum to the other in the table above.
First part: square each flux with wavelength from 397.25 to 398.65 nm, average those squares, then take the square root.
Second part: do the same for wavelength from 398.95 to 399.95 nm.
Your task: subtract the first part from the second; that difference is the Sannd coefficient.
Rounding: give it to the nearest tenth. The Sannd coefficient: 12.8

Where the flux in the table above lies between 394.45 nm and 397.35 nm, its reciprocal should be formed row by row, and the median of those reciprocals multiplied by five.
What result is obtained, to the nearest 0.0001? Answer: 0.0343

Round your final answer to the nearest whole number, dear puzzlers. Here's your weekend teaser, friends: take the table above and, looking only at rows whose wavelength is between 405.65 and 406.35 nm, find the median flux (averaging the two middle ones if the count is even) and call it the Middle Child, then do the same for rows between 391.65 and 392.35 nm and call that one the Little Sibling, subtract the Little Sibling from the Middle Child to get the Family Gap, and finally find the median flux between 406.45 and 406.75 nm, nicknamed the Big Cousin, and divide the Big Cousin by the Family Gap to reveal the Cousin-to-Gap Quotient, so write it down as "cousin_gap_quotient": -21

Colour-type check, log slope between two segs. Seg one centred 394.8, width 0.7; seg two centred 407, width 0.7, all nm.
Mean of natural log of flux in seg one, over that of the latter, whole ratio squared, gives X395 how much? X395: 1.02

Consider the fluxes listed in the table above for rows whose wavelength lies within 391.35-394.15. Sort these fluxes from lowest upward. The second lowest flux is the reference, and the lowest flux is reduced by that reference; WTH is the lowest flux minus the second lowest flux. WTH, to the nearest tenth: -3.8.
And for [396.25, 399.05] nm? -49.0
